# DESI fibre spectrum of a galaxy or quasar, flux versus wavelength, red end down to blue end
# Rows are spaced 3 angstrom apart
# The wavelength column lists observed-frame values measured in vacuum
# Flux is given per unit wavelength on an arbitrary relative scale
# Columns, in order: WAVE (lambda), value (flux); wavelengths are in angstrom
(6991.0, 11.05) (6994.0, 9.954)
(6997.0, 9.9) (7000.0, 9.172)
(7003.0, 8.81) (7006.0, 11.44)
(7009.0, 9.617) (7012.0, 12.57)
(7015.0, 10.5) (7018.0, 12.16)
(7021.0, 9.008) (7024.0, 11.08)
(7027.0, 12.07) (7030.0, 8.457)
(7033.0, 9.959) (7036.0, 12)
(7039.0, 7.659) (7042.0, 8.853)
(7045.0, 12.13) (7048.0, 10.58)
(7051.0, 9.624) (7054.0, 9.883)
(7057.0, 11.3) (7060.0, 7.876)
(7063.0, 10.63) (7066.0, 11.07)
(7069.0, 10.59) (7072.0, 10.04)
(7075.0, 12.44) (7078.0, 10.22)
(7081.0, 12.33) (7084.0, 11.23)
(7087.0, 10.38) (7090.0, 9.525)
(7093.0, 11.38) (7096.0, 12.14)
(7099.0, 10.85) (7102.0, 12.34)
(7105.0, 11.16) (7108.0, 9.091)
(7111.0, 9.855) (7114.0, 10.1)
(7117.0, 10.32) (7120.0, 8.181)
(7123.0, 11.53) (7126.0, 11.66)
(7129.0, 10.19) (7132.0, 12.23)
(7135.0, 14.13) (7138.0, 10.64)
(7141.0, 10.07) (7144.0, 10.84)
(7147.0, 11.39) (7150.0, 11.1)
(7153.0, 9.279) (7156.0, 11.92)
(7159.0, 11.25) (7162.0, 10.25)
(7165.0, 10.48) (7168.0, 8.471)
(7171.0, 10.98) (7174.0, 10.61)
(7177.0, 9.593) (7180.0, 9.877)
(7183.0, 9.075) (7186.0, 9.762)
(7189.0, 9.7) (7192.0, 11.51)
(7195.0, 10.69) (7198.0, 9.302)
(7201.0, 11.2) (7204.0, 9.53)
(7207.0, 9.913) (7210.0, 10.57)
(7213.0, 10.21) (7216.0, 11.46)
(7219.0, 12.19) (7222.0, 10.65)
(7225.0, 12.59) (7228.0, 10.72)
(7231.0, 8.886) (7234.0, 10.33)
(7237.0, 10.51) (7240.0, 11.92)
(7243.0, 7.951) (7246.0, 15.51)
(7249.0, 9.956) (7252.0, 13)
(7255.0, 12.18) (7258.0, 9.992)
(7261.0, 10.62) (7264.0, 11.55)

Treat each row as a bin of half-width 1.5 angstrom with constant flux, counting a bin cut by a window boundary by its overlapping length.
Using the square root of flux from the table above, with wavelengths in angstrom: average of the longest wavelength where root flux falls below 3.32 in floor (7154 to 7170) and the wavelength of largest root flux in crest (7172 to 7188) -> 7171.0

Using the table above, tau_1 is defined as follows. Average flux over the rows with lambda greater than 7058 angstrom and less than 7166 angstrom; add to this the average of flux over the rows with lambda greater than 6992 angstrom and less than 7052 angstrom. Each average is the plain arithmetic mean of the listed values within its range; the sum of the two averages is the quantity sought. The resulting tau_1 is 21.1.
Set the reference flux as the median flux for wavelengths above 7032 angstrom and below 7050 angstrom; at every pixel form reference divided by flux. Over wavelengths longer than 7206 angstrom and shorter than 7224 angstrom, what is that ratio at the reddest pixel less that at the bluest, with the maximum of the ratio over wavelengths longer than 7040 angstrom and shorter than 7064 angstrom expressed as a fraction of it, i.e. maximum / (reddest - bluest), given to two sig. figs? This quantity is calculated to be -18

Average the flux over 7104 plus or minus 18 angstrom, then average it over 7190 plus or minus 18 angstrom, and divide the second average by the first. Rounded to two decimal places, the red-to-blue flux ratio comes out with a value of 0.96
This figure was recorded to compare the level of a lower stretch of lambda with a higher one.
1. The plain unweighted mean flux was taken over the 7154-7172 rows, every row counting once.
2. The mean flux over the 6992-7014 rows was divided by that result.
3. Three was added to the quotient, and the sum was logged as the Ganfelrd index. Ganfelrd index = 3.97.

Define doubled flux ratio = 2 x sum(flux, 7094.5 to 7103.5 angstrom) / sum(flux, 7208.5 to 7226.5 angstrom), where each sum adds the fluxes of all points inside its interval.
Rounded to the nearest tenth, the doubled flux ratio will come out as 1.0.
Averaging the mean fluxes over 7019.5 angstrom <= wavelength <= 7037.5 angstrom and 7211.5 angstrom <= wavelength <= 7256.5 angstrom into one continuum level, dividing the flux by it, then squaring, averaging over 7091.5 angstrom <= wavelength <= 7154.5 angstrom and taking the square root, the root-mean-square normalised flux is 1.01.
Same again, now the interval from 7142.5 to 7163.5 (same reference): 1.01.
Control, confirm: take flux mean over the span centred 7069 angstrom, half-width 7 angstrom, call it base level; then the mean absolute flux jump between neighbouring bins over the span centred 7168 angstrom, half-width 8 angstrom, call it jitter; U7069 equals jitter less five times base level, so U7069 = -53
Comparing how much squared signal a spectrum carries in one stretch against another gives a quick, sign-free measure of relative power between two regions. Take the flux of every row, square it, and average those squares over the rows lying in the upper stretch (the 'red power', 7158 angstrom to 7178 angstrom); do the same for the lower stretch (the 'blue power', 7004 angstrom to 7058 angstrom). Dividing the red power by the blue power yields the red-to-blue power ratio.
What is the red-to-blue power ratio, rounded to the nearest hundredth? 0.94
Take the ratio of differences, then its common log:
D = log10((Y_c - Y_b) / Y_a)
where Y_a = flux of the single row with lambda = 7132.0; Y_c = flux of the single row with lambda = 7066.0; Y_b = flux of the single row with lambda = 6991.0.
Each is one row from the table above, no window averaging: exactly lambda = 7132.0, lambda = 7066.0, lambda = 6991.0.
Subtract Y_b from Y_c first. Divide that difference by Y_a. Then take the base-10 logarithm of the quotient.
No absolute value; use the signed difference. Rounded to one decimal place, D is -2.8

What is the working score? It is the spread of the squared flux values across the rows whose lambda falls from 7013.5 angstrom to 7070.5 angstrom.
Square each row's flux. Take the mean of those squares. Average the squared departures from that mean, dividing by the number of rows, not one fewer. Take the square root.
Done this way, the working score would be 27.7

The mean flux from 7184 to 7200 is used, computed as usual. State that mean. 10.2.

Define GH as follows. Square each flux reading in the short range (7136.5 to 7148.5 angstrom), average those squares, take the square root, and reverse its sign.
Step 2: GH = -10.7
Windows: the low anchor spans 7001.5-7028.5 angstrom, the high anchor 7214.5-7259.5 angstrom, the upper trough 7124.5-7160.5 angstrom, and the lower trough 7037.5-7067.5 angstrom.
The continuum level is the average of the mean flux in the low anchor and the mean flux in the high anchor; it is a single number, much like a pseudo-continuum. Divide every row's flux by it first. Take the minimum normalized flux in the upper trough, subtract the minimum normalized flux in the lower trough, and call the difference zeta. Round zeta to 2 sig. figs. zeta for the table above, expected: 0.15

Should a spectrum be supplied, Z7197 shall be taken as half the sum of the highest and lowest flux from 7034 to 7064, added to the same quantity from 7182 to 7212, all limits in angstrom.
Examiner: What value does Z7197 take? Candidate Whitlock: 20.2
